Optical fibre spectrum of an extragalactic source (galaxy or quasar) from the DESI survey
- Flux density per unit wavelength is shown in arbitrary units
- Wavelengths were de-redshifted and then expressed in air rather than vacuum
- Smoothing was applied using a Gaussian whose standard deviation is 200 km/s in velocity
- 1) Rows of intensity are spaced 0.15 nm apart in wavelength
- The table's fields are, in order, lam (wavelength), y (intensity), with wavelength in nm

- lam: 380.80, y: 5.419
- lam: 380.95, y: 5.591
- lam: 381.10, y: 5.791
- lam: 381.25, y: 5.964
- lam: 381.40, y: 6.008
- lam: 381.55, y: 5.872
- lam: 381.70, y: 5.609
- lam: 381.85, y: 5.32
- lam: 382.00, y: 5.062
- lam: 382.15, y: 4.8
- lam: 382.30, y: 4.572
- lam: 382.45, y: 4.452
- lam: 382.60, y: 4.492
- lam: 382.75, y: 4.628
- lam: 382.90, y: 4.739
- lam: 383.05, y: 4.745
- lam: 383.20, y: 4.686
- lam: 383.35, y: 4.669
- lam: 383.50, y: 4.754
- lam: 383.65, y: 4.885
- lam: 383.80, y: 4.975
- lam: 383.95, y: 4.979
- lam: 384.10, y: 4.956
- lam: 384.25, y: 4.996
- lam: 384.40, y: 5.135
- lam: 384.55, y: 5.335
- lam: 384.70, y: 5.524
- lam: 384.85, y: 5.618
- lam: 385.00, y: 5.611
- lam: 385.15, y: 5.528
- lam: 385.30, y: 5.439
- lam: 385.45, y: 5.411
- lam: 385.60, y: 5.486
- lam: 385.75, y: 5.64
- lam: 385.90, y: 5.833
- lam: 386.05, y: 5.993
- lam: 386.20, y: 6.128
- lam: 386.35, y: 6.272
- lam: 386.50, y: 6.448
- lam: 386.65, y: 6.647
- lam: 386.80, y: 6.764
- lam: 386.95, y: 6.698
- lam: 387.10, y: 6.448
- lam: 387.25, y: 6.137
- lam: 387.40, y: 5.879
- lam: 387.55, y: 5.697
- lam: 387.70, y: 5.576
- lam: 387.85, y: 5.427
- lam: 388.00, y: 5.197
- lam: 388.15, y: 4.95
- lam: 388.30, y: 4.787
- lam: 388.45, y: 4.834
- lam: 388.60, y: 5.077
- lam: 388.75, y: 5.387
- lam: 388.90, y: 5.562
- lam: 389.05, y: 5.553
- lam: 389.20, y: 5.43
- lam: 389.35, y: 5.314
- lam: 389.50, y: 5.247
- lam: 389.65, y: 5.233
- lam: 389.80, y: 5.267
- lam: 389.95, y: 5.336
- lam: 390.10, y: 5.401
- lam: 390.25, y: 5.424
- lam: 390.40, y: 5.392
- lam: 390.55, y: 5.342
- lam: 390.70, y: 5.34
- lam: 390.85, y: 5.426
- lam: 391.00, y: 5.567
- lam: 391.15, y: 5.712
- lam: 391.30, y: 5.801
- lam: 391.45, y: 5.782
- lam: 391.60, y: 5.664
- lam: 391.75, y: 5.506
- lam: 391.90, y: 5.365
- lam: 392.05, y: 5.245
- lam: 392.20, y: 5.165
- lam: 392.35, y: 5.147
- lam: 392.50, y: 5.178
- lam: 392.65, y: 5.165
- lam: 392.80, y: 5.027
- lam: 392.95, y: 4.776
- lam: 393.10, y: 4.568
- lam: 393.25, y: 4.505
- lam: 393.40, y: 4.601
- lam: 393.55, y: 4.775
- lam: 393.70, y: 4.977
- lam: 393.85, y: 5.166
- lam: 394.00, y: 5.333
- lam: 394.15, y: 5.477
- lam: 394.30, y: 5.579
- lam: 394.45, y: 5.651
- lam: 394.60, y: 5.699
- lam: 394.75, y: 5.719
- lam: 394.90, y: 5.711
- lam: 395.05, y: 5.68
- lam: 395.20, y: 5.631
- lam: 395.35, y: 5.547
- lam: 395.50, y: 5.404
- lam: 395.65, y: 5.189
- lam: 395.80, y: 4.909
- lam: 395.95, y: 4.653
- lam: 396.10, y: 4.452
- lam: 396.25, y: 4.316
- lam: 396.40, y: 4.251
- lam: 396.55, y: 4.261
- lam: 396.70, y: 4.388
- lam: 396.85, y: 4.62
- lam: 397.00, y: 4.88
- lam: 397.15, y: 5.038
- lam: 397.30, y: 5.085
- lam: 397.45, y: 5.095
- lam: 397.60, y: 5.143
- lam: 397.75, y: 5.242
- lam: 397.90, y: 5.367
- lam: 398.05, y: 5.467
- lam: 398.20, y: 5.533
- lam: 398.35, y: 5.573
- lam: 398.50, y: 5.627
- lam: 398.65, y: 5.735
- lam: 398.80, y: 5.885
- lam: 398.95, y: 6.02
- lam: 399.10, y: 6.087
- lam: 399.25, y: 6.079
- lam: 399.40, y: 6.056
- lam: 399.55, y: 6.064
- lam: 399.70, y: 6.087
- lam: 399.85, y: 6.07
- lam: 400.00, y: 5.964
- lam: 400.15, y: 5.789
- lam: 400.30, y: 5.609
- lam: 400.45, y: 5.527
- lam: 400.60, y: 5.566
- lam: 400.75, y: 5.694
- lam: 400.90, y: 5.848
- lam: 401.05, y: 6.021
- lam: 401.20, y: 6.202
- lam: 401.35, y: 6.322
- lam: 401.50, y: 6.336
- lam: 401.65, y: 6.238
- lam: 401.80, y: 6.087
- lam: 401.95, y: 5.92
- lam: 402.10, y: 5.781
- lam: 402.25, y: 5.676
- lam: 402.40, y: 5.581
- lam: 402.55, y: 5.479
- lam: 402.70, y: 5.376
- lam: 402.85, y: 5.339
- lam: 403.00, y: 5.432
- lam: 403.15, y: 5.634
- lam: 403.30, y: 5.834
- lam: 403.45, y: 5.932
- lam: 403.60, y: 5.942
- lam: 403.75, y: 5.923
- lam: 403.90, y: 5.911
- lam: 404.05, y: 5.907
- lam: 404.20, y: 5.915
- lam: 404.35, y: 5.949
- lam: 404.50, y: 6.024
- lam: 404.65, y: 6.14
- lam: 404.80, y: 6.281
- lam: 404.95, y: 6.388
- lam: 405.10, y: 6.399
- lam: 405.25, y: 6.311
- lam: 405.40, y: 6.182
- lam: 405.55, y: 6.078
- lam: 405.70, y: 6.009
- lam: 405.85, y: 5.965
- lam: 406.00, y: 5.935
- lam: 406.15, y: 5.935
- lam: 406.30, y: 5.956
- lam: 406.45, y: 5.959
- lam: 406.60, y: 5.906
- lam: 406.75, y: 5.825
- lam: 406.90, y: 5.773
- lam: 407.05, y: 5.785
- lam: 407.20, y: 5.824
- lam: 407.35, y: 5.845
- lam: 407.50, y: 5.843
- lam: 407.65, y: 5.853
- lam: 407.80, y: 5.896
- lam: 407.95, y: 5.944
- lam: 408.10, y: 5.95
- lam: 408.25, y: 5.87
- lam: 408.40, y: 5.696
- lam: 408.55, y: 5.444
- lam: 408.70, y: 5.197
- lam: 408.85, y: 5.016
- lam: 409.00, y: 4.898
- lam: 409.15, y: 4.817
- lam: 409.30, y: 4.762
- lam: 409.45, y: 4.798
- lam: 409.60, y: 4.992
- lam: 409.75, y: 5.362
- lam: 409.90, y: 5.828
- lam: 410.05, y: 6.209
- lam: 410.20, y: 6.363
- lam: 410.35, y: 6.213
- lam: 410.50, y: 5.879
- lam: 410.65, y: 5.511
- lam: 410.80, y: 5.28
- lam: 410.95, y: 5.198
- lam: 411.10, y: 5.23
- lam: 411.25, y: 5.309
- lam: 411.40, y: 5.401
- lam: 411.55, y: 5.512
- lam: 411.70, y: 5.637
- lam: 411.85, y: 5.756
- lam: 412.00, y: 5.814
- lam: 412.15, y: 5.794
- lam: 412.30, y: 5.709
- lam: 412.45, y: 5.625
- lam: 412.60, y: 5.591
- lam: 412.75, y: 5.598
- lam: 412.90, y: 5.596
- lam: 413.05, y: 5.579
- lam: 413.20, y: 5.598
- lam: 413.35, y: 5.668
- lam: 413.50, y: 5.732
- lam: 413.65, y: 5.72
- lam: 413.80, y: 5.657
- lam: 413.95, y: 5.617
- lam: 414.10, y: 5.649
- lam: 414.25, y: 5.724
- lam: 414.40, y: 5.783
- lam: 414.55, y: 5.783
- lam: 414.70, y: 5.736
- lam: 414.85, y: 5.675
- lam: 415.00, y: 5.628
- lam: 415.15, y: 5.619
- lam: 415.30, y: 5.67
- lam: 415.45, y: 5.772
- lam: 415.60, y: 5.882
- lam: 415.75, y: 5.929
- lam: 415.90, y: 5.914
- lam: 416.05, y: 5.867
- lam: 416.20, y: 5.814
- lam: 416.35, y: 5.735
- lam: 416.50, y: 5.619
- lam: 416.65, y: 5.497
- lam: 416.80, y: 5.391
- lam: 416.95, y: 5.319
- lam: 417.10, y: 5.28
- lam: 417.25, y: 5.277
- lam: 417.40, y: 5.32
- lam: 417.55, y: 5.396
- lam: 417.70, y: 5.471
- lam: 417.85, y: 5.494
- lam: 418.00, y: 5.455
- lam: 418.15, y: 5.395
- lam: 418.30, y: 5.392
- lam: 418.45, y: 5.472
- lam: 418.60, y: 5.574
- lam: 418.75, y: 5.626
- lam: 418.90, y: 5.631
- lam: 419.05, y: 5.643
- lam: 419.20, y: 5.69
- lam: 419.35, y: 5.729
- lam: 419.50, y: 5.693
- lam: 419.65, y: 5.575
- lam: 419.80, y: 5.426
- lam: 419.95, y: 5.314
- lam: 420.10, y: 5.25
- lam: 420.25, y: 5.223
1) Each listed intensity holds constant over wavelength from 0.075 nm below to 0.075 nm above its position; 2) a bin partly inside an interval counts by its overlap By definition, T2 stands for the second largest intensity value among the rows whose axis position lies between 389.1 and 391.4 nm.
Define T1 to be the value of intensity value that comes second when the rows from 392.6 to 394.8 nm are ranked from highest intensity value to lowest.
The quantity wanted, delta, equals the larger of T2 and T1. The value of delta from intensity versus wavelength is 5.71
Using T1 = 5.699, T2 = 5.712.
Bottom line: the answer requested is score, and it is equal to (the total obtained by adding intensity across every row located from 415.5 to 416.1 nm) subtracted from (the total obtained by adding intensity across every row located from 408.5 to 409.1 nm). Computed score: -3.0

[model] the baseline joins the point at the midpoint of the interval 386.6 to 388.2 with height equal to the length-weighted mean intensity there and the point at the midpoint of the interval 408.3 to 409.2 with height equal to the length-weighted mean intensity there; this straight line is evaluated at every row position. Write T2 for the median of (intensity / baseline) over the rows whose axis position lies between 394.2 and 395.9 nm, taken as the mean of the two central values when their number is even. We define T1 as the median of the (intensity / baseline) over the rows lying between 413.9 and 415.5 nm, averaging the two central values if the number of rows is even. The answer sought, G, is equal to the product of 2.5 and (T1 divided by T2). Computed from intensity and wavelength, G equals 2.9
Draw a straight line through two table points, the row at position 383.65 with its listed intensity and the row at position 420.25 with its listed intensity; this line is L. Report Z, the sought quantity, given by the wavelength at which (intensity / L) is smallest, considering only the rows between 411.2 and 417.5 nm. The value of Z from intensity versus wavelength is 417.25 nm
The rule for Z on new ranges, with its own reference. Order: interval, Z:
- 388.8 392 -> 389.65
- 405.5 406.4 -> 406.15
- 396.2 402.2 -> 396.40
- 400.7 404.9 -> 402.85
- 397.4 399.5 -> 397.45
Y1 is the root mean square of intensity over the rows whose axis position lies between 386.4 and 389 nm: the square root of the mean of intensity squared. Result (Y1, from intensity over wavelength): 5.8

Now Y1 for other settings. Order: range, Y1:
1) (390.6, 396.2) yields 5.3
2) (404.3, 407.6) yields 6.0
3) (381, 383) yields 5.2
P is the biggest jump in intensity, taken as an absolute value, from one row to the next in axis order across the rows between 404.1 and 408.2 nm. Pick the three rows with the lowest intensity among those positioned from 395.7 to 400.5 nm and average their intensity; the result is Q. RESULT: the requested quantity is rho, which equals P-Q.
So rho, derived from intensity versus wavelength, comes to -4.1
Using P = 0.14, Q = 4.3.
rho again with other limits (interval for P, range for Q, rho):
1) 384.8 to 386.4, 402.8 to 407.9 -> -5.3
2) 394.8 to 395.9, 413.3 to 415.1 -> -5.4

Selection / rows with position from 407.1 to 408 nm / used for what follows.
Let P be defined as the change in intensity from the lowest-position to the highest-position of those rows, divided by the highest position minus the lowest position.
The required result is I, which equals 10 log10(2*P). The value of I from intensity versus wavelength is -5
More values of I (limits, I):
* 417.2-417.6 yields -1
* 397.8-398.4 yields 0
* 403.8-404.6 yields -4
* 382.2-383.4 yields -7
